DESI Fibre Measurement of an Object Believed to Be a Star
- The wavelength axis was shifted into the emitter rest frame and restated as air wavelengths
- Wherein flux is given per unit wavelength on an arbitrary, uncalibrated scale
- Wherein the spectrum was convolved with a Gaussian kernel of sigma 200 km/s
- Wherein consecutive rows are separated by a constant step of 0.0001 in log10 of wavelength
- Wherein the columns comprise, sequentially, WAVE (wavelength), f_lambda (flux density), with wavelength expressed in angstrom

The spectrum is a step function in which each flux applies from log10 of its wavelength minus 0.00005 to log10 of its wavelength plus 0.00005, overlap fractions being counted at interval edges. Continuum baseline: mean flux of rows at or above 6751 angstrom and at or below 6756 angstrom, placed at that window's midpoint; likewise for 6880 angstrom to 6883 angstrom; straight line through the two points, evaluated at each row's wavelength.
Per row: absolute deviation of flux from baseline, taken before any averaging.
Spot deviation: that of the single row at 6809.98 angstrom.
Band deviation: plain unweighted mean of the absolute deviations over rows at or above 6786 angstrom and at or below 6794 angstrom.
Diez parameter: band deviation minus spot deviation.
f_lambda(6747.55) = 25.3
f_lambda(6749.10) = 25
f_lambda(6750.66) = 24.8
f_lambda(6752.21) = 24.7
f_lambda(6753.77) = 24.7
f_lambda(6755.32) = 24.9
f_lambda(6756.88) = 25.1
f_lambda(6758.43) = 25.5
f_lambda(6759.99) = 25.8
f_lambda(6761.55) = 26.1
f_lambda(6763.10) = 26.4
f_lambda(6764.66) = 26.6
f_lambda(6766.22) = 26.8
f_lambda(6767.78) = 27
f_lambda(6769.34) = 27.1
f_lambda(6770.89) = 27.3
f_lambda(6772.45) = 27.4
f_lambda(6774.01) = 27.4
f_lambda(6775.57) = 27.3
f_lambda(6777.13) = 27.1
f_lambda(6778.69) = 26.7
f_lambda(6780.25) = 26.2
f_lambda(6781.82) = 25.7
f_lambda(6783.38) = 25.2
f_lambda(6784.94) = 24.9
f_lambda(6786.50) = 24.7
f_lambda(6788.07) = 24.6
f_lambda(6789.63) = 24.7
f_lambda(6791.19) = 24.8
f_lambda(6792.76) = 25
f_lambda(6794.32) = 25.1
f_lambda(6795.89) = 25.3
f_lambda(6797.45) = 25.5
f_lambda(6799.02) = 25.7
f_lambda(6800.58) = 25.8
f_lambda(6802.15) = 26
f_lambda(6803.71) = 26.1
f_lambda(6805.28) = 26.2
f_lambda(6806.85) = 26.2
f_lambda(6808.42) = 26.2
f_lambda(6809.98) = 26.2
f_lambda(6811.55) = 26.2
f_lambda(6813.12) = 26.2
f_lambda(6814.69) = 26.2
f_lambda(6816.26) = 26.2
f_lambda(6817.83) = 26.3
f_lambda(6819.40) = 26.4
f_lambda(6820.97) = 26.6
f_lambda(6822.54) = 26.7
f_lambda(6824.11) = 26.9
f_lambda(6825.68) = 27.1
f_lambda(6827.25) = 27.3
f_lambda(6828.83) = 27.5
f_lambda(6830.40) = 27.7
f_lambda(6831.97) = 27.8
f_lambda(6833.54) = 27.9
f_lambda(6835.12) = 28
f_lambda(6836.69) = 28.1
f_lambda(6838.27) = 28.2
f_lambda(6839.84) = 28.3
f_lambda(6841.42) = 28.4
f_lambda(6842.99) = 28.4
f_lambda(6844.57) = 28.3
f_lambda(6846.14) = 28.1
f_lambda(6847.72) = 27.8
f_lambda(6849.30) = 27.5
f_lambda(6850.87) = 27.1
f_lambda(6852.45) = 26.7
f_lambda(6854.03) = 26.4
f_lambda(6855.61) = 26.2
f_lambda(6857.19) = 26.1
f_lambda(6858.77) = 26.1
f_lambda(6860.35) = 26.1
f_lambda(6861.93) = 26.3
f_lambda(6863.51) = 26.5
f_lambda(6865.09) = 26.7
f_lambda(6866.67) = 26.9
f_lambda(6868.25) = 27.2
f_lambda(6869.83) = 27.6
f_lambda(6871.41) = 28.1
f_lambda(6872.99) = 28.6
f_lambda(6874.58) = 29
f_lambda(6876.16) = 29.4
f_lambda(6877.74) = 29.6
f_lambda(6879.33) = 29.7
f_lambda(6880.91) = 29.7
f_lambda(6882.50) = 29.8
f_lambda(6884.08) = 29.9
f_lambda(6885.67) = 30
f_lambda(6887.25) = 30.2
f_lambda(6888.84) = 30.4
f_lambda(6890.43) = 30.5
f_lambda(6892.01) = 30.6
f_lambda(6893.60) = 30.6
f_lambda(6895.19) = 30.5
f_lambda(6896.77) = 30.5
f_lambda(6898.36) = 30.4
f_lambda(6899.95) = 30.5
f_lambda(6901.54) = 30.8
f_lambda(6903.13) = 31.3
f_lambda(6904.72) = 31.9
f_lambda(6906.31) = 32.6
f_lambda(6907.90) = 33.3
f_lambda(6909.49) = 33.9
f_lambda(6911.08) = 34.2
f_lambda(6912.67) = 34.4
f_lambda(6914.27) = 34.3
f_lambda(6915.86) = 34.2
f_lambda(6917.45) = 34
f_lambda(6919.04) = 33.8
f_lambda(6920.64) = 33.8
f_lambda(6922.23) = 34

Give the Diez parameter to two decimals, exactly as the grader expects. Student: 0.65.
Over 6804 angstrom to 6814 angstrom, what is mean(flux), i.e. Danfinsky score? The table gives 26.2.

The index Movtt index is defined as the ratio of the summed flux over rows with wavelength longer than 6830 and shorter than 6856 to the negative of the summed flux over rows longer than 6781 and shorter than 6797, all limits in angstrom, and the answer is -1.9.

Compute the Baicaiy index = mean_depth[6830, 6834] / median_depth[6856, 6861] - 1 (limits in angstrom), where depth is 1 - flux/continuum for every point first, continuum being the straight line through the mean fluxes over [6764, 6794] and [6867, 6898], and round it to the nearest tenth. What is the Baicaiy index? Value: -1.0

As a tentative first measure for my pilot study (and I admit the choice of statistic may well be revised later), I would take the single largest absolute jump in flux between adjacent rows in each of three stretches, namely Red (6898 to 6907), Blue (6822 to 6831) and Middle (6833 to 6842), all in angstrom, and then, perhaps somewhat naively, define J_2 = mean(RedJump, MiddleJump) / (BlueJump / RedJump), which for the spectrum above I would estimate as 1.4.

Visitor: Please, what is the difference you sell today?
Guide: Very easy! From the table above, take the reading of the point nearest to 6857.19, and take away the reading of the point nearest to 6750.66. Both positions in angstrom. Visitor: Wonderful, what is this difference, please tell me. 1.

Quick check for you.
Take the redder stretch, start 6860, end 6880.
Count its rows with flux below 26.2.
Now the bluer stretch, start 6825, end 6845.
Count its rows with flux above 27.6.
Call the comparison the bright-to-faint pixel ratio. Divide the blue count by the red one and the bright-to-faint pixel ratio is 10.0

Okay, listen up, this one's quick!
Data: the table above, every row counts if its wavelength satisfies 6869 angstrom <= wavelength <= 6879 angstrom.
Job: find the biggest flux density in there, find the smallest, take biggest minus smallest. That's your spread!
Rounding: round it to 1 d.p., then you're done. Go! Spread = 2.0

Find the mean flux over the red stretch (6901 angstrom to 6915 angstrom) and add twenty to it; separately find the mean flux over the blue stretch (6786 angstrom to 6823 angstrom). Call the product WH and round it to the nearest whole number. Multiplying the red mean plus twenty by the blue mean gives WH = 1366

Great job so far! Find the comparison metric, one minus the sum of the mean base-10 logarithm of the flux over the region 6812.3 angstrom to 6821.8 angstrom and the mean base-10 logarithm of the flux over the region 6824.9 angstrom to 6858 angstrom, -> -1.86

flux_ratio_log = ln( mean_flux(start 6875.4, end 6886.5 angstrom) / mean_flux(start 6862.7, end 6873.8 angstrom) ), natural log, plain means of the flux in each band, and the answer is 0.083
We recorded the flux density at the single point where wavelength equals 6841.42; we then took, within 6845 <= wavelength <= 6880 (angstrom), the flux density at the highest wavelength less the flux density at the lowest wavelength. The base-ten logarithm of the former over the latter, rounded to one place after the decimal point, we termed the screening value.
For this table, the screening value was 1.2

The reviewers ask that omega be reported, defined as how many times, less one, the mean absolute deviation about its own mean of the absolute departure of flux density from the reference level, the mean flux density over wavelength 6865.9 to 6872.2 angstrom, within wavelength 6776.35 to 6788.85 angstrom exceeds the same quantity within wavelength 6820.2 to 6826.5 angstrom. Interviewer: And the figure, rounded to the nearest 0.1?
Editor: 3.5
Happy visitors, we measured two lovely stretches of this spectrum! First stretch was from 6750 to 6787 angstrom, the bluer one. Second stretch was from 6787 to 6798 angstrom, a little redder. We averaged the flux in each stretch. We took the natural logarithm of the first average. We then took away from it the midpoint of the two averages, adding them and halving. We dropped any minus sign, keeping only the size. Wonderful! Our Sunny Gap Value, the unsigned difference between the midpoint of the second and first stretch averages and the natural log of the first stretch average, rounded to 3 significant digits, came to 22.3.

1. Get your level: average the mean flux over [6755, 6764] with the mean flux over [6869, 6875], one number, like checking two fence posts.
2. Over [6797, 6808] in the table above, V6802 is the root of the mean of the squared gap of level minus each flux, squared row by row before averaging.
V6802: 1.1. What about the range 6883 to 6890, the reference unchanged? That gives 3.2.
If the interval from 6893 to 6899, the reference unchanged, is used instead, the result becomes 3.5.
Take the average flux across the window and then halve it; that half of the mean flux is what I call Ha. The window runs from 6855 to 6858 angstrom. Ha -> 13.1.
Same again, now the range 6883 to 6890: 15.1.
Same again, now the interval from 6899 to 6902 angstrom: 15.3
